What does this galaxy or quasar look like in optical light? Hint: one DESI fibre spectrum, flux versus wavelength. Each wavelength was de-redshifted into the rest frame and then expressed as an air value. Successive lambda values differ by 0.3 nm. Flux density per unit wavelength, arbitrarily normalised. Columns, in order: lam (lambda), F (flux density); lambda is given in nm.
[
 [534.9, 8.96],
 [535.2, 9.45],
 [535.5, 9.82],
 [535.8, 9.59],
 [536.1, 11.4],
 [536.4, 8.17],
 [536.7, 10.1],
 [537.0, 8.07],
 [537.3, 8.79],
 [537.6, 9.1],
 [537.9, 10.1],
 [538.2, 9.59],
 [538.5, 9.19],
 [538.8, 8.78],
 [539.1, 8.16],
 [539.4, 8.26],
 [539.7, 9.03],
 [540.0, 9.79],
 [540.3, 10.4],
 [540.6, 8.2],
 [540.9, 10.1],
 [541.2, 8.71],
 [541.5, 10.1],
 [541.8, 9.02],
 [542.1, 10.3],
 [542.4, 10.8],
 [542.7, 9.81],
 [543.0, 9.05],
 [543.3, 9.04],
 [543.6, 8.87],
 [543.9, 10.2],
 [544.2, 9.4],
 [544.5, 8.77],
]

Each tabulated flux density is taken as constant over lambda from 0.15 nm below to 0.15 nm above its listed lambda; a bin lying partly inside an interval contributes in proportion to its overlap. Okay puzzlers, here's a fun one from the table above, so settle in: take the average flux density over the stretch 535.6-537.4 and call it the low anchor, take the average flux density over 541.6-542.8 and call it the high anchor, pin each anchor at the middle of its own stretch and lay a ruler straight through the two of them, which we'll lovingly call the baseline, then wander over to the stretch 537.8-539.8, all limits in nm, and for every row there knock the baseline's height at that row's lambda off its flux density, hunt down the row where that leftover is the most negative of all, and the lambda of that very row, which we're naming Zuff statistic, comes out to 539.1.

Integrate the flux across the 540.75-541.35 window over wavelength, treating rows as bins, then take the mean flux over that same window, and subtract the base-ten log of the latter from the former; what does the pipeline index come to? 4.67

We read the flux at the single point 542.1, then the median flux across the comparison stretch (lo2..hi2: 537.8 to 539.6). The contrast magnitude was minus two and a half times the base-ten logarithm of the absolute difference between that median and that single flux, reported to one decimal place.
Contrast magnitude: -0.3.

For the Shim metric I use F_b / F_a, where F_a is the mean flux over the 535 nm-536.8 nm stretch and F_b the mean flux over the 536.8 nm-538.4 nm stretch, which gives 0.94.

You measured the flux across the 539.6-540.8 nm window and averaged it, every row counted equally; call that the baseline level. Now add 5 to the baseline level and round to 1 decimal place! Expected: 14.4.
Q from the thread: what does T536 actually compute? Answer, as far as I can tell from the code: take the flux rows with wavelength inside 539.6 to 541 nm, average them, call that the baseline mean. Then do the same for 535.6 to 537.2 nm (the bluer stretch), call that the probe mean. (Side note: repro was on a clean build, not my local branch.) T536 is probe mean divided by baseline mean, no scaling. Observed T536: 1.00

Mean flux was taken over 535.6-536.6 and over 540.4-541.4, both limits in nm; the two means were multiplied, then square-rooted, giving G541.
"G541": 9.4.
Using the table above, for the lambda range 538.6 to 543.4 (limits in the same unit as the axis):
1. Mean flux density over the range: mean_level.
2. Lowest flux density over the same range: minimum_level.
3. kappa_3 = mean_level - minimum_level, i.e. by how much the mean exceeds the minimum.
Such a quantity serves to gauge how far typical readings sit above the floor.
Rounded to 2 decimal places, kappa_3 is 1.19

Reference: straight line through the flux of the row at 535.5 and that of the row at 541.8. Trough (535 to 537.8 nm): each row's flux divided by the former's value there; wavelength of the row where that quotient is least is 537.0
